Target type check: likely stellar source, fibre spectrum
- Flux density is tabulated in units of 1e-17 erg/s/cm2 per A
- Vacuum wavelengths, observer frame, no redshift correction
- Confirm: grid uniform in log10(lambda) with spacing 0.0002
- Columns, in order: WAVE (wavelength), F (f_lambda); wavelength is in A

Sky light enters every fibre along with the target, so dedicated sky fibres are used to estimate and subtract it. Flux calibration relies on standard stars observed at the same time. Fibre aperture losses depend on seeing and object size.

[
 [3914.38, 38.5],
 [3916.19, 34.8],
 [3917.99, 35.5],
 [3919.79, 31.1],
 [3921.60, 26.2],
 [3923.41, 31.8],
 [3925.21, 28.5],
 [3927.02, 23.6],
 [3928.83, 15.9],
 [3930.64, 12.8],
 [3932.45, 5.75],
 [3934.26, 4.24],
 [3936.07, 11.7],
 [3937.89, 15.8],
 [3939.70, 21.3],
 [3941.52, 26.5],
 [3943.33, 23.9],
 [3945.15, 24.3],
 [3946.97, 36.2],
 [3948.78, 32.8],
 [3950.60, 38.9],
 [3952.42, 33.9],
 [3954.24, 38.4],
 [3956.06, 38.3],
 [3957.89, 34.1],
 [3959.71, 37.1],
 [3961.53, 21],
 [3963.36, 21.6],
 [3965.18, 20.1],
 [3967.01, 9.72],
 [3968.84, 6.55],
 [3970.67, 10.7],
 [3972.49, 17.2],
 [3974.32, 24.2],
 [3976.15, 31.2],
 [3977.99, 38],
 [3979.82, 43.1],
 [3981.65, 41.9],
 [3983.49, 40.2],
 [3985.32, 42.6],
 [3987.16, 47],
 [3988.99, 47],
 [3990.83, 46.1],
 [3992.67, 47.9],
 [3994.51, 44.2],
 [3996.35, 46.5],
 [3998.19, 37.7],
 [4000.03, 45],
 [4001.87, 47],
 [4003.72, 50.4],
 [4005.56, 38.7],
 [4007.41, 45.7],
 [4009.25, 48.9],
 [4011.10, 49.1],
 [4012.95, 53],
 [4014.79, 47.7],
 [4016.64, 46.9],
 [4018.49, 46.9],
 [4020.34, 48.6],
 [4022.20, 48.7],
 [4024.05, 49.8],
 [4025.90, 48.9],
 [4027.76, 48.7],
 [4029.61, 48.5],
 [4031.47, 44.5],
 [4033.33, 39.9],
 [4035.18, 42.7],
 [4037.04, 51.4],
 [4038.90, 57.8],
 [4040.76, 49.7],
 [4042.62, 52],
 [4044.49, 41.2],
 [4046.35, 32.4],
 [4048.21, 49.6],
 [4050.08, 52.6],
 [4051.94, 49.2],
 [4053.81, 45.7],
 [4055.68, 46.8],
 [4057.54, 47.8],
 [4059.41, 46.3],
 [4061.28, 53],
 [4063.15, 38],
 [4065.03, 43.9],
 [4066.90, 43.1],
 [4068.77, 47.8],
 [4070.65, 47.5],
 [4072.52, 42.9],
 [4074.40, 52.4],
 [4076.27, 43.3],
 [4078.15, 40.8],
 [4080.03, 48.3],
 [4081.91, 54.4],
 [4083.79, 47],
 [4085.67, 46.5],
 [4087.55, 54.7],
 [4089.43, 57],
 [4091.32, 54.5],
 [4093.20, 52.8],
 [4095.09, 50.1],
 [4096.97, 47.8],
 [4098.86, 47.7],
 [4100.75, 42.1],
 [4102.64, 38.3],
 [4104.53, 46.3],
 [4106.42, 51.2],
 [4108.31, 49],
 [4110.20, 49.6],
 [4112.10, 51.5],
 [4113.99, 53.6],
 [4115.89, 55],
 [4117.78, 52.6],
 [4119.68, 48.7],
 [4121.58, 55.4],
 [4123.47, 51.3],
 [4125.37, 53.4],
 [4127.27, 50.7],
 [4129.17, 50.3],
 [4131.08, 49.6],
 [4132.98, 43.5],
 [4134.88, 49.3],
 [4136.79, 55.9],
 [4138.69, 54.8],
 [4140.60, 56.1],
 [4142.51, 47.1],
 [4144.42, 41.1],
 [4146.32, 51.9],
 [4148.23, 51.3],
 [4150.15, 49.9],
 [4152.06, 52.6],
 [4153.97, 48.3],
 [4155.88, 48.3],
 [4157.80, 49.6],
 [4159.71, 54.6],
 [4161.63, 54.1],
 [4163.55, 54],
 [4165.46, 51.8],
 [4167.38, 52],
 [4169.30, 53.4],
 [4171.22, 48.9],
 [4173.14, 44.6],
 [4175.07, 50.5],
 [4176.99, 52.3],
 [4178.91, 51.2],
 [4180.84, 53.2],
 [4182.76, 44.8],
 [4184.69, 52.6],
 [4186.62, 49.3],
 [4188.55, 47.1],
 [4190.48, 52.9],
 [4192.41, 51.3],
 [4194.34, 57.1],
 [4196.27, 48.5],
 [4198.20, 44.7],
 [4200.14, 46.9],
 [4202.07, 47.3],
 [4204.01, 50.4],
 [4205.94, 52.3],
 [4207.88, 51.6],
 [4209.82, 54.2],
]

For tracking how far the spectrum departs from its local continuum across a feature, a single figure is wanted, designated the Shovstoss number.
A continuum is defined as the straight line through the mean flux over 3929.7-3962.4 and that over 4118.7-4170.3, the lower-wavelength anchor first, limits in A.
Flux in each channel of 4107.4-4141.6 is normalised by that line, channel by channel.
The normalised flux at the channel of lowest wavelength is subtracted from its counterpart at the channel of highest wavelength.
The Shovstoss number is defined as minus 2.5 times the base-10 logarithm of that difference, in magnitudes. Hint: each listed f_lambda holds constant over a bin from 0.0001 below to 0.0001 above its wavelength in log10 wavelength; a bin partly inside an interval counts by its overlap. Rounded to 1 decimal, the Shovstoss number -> 3.2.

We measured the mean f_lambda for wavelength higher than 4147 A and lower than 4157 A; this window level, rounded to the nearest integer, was 50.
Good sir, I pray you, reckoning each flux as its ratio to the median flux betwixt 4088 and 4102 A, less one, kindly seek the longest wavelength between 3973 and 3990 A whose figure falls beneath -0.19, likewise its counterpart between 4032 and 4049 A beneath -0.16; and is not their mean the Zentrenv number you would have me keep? 4014.9 A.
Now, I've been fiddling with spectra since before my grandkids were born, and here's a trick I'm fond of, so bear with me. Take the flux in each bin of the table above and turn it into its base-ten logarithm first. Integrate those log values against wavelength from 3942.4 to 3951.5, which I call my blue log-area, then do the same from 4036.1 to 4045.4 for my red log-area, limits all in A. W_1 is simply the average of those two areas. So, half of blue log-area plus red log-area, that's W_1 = 14.7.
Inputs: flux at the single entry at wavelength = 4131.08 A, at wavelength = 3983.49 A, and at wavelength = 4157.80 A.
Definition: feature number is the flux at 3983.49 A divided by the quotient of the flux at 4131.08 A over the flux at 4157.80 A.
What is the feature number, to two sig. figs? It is 40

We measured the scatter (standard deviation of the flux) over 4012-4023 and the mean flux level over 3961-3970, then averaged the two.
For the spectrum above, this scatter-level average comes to 9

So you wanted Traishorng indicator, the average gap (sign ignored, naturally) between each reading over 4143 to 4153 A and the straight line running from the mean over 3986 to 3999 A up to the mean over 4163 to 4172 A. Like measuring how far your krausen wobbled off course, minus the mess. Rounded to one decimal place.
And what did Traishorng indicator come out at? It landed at 2.7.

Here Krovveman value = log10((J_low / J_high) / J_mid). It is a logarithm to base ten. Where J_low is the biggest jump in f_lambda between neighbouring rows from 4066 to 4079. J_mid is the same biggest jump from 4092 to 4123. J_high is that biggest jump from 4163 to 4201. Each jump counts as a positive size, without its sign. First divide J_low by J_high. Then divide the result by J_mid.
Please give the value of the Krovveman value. -0.86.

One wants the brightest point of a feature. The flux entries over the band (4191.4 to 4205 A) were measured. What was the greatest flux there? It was 57.1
